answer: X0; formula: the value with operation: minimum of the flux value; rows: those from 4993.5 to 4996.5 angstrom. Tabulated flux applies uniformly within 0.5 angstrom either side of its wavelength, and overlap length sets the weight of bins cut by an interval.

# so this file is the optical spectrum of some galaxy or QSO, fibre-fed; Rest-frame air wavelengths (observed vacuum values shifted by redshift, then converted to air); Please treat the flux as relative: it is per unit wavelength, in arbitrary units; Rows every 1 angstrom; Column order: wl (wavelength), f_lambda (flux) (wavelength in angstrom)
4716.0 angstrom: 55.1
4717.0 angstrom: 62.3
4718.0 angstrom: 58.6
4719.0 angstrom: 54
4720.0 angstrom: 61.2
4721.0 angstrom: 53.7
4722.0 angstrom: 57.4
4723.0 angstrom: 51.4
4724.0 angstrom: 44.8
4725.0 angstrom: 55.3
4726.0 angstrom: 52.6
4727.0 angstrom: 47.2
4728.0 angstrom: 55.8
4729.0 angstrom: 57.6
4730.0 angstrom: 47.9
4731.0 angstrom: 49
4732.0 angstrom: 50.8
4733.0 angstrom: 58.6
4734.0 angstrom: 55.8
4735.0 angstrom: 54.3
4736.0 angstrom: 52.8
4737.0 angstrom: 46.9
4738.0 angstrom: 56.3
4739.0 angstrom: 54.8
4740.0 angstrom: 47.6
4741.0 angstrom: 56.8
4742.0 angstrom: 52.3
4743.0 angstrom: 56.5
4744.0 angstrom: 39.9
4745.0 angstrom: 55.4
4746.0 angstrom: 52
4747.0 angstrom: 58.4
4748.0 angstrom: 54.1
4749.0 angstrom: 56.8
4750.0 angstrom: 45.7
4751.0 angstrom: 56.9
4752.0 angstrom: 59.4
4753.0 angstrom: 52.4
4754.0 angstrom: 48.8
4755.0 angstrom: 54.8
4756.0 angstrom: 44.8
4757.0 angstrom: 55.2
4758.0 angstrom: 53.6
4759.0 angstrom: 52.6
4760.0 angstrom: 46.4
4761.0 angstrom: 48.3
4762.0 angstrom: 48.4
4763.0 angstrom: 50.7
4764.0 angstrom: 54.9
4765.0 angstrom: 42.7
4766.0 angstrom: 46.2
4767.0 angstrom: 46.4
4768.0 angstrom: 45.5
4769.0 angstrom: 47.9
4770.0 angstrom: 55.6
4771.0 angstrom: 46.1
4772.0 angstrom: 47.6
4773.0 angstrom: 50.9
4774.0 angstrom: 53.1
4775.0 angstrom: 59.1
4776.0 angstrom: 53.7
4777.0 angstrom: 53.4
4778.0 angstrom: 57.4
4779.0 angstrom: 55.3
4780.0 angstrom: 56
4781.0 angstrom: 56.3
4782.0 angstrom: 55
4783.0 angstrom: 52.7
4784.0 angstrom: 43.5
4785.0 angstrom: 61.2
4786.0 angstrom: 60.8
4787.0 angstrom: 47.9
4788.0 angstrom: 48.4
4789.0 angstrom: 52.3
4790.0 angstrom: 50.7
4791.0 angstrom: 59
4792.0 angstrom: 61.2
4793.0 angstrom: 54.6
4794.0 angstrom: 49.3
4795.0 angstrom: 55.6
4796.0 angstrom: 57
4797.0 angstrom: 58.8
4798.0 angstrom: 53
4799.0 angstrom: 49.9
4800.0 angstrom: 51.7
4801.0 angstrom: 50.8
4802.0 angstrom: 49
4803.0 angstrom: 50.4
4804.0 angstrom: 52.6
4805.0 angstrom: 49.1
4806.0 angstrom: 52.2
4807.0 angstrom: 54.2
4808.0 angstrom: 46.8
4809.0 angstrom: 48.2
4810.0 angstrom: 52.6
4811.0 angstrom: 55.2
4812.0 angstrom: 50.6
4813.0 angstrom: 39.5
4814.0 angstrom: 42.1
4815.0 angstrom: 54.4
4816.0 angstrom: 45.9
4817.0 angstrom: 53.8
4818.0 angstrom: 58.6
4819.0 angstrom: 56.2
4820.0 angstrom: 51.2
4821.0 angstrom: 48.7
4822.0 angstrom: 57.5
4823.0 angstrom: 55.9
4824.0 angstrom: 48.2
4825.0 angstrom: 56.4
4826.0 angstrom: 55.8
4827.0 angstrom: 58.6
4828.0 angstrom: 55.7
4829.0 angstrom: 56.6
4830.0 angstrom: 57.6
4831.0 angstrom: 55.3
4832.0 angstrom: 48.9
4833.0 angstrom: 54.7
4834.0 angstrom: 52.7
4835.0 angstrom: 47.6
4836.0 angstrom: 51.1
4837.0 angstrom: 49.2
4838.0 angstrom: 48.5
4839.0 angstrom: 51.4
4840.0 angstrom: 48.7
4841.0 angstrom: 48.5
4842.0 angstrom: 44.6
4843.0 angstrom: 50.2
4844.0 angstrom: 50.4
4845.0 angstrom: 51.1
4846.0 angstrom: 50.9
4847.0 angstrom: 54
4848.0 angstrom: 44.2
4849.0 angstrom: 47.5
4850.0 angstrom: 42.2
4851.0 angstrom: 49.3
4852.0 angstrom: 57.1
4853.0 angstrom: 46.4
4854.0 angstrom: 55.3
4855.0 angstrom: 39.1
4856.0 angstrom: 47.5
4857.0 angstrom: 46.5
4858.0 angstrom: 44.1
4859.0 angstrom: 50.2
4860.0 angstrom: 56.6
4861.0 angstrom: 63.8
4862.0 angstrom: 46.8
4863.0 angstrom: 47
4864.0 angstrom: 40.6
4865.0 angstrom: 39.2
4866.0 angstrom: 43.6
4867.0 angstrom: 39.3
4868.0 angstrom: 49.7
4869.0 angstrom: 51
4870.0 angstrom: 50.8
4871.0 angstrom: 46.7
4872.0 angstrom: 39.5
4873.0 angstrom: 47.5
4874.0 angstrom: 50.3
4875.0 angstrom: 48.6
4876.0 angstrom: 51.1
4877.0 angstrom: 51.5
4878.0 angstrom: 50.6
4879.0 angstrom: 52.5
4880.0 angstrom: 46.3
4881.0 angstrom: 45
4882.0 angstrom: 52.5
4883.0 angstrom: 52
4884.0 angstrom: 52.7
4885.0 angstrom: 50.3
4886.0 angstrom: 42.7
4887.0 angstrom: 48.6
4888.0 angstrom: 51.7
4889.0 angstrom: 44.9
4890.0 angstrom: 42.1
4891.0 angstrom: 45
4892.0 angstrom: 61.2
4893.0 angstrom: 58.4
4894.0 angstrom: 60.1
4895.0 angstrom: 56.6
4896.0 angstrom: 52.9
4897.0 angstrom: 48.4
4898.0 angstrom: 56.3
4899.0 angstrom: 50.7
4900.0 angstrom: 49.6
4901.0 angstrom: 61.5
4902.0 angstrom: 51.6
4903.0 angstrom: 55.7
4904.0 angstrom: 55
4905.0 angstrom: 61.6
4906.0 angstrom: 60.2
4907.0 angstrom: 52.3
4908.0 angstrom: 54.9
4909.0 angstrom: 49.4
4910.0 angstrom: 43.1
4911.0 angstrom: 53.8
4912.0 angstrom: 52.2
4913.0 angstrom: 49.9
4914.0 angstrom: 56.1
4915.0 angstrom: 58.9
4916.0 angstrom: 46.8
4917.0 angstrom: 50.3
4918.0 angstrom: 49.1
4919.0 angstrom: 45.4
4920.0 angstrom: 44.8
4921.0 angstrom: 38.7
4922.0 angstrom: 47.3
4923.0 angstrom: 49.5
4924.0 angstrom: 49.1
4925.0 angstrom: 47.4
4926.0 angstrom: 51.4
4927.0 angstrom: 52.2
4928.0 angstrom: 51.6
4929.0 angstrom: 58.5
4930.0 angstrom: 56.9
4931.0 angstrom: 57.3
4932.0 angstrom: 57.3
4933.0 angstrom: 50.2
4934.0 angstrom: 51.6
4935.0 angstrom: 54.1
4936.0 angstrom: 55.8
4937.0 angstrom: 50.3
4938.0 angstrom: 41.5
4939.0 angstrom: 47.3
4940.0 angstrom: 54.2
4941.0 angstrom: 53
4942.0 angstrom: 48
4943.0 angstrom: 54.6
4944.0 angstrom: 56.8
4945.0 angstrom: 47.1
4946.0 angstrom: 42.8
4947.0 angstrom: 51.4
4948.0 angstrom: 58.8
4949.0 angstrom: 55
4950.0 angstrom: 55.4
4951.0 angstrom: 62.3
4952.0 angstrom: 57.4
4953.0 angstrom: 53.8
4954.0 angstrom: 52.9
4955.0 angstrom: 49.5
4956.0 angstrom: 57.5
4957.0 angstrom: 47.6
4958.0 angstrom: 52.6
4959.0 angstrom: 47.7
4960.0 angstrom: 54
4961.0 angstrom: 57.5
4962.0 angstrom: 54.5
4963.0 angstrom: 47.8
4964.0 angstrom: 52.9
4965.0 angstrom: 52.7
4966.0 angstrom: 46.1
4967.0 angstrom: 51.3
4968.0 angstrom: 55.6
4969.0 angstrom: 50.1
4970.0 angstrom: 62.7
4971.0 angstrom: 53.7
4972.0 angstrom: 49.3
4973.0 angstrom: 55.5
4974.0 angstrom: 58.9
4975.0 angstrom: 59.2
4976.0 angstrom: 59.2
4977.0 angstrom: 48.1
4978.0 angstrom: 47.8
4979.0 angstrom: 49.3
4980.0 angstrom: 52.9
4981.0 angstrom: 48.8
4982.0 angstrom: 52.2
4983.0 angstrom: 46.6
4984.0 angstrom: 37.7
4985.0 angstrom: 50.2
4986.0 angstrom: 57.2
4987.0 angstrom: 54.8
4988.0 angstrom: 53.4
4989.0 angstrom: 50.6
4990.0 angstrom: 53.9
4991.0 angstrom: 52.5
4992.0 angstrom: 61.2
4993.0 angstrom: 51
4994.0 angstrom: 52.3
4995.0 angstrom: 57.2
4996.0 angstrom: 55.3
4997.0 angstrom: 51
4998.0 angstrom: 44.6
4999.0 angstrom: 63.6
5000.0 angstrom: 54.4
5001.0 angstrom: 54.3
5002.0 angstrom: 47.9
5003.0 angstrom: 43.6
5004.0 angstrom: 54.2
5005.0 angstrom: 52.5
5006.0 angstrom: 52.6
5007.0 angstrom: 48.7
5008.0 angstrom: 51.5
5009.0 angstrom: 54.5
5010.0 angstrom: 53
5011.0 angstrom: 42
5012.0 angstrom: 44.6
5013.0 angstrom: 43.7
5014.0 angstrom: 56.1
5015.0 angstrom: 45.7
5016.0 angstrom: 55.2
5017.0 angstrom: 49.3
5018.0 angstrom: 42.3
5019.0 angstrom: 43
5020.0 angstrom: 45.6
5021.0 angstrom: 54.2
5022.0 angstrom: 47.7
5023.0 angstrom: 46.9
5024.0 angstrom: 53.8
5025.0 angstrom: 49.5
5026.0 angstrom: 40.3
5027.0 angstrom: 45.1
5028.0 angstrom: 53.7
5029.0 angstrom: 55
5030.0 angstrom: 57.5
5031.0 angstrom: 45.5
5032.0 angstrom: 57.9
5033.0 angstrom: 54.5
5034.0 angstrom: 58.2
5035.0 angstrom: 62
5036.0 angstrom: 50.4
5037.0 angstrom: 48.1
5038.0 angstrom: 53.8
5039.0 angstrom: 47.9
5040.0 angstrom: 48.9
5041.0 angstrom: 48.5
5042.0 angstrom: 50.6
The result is 52.3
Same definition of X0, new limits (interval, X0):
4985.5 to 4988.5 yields 53.4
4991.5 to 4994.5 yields 51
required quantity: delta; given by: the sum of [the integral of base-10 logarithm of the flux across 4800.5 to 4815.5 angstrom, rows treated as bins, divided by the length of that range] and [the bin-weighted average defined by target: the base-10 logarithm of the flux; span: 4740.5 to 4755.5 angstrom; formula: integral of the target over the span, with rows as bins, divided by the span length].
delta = 3.42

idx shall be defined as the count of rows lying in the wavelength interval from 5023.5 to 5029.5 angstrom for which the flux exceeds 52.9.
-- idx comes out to 3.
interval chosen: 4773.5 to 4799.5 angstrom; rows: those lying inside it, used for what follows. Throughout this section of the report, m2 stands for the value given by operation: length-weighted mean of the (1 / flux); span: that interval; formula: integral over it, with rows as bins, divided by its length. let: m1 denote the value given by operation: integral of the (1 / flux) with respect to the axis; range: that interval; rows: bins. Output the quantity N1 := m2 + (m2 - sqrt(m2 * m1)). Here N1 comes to -0.057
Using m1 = 0.48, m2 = 0.0185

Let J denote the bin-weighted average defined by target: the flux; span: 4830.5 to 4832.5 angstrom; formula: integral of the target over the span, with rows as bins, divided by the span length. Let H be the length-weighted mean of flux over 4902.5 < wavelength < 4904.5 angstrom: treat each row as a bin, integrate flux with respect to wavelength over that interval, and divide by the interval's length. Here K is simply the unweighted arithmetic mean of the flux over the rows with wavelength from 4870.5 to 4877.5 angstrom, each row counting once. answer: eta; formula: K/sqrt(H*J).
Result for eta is 0.89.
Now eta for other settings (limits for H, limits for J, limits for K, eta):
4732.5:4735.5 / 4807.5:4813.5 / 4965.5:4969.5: 0.97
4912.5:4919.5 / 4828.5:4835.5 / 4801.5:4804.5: 0.97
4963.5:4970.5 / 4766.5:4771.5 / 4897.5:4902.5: 1.07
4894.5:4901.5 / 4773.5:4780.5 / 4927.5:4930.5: 1.02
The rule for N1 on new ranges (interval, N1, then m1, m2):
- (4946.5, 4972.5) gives -0.058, 0.49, 0.0188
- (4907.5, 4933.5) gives -0.062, 0.52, 0.0199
